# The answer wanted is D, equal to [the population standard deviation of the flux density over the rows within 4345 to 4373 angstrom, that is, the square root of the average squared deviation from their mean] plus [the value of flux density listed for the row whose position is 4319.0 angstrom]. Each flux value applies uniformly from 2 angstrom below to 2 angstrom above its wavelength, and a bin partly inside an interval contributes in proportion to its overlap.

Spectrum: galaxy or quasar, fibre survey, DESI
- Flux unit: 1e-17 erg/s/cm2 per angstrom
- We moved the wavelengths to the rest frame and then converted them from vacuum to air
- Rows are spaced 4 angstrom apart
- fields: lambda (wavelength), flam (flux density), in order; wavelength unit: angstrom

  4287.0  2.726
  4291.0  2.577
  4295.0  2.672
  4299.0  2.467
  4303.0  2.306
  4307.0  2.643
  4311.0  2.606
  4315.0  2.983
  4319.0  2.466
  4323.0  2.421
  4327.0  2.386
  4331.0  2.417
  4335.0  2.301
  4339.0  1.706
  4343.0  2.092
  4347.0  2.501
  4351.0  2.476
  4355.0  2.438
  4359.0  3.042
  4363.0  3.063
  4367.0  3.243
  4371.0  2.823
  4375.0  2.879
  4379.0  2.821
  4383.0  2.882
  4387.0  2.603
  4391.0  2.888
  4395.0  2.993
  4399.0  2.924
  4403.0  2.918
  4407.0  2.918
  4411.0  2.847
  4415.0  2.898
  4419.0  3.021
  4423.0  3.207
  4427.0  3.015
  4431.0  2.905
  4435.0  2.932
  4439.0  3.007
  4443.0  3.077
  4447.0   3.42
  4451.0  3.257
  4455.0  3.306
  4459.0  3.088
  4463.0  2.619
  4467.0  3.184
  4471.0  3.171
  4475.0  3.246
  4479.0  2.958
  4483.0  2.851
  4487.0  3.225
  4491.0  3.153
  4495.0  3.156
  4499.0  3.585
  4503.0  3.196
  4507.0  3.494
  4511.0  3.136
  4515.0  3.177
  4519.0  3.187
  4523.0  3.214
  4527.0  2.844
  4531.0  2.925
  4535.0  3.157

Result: 2.77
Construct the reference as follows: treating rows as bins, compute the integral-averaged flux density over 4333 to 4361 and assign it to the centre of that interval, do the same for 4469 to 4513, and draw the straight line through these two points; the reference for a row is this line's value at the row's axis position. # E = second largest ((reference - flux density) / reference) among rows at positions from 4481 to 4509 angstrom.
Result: 0.02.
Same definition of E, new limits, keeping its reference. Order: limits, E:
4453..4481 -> 0.05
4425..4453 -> -0.02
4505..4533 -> 0.15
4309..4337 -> -0.06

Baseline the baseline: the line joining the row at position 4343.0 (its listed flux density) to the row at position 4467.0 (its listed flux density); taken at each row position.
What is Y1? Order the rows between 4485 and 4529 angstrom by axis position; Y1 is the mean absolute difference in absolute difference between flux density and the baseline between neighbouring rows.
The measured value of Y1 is 0.158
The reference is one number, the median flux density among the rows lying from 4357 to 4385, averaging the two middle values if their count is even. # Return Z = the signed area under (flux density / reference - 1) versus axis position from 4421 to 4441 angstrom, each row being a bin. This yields 0.9 angstrom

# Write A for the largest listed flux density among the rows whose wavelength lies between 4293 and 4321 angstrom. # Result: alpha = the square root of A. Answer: 1.73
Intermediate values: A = 2.983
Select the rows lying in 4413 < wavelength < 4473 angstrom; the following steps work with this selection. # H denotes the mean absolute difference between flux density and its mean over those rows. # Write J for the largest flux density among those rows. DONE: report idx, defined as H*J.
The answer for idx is 0.51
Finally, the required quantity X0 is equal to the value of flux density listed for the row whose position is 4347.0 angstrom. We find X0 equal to 2.501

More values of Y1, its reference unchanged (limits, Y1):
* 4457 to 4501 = 0.222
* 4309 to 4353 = 0.206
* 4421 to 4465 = 0.168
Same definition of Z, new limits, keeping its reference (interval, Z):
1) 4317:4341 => -5.0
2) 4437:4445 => 0.4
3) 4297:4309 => -1.7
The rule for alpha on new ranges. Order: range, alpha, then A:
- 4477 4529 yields 1.89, 3.585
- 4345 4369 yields 1.80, 3.243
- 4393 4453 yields 1.85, 3.42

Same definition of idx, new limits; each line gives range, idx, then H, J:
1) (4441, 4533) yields 0.53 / 0.149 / 3.585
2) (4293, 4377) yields 0.88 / 0.271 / 3.243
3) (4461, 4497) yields 0.55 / 0.169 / 3.246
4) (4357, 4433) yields 0.34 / 0.105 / 3.243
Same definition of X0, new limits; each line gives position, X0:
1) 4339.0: 1.706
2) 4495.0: 3.156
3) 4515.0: 3.177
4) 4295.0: 2.672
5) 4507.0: 3.494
